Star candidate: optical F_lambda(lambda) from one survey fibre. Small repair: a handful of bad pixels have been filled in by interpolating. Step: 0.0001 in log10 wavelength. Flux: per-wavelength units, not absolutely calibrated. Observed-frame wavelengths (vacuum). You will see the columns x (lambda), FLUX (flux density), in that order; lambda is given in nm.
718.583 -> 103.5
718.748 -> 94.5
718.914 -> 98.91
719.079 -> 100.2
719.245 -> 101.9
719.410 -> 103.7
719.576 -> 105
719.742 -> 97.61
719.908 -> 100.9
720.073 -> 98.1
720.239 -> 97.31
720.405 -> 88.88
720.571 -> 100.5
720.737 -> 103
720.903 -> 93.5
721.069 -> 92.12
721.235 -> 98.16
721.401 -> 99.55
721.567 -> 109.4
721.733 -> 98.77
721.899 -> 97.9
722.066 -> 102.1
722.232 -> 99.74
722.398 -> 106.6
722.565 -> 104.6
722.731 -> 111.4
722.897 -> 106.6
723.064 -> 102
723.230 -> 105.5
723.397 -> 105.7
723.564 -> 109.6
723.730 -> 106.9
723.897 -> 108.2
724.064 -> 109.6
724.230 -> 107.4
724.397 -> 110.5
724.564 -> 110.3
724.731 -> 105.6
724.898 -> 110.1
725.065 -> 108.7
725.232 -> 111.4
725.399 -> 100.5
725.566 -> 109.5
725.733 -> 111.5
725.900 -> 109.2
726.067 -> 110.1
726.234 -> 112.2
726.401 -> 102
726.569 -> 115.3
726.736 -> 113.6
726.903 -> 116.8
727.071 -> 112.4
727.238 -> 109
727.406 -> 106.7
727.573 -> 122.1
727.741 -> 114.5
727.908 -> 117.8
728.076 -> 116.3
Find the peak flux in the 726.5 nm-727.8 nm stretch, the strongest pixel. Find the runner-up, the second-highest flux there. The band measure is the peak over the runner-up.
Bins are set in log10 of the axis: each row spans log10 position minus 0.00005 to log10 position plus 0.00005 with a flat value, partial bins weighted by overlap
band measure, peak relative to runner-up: 1.05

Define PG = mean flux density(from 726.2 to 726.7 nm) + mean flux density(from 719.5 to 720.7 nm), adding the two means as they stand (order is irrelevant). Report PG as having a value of 208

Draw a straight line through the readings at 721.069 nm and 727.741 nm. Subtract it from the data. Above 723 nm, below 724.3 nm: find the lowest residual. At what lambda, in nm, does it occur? 723.064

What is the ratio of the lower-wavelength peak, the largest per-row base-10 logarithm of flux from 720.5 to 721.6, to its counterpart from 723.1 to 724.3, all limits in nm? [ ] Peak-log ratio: 1.00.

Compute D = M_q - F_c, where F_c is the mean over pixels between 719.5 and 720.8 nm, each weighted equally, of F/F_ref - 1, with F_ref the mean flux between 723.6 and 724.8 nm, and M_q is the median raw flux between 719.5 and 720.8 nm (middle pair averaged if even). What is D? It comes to 99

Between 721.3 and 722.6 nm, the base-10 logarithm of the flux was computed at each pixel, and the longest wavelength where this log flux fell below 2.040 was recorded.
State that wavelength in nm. 722.565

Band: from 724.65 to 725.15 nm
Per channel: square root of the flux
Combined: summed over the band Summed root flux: 31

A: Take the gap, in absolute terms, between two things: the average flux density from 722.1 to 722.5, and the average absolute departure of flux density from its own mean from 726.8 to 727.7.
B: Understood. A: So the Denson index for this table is 98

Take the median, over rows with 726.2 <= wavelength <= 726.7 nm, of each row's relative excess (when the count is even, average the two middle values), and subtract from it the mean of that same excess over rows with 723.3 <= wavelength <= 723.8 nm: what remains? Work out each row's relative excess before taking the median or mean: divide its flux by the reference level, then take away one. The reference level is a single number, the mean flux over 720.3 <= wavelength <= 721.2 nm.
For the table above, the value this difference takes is 0.05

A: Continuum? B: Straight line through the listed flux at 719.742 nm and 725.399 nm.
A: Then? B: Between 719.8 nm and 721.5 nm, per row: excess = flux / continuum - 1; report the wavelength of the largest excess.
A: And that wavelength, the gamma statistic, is 720.737 nm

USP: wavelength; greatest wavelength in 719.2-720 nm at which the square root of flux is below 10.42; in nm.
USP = 719.908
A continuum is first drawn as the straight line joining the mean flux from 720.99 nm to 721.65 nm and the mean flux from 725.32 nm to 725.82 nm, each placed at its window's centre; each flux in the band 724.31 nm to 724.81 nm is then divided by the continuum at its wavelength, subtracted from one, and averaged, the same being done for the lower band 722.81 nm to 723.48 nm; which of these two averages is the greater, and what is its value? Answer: -0.019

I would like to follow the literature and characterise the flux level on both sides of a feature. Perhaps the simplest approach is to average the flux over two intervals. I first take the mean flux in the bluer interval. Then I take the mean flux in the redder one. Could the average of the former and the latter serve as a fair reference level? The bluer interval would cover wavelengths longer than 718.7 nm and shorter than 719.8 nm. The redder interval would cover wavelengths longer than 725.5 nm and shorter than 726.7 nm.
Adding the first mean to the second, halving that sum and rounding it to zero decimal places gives 105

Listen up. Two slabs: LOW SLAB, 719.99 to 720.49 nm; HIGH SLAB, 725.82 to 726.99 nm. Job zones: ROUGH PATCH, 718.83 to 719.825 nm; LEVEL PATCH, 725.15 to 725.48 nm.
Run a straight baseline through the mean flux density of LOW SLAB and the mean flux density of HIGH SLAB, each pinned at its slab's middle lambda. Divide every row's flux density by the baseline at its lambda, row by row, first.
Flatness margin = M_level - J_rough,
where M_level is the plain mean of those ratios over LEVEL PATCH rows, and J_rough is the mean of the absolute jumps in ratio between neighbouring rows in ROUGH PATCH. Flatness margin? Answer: 0.952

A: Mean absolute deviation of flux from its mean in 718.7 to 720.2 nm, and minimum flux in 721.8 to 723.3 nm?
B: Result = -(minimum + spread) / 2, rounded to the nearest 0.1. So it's -50.2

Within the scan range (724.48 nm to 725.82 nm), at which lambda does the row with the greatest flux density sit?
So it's 725.733 nm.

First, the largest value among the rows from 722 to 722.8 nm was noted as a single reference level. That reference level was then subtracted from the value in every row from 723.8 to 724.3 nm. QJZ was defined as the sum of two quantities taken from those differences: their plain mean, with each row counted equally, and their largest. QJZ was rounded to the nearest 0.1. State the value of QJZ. -4.8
